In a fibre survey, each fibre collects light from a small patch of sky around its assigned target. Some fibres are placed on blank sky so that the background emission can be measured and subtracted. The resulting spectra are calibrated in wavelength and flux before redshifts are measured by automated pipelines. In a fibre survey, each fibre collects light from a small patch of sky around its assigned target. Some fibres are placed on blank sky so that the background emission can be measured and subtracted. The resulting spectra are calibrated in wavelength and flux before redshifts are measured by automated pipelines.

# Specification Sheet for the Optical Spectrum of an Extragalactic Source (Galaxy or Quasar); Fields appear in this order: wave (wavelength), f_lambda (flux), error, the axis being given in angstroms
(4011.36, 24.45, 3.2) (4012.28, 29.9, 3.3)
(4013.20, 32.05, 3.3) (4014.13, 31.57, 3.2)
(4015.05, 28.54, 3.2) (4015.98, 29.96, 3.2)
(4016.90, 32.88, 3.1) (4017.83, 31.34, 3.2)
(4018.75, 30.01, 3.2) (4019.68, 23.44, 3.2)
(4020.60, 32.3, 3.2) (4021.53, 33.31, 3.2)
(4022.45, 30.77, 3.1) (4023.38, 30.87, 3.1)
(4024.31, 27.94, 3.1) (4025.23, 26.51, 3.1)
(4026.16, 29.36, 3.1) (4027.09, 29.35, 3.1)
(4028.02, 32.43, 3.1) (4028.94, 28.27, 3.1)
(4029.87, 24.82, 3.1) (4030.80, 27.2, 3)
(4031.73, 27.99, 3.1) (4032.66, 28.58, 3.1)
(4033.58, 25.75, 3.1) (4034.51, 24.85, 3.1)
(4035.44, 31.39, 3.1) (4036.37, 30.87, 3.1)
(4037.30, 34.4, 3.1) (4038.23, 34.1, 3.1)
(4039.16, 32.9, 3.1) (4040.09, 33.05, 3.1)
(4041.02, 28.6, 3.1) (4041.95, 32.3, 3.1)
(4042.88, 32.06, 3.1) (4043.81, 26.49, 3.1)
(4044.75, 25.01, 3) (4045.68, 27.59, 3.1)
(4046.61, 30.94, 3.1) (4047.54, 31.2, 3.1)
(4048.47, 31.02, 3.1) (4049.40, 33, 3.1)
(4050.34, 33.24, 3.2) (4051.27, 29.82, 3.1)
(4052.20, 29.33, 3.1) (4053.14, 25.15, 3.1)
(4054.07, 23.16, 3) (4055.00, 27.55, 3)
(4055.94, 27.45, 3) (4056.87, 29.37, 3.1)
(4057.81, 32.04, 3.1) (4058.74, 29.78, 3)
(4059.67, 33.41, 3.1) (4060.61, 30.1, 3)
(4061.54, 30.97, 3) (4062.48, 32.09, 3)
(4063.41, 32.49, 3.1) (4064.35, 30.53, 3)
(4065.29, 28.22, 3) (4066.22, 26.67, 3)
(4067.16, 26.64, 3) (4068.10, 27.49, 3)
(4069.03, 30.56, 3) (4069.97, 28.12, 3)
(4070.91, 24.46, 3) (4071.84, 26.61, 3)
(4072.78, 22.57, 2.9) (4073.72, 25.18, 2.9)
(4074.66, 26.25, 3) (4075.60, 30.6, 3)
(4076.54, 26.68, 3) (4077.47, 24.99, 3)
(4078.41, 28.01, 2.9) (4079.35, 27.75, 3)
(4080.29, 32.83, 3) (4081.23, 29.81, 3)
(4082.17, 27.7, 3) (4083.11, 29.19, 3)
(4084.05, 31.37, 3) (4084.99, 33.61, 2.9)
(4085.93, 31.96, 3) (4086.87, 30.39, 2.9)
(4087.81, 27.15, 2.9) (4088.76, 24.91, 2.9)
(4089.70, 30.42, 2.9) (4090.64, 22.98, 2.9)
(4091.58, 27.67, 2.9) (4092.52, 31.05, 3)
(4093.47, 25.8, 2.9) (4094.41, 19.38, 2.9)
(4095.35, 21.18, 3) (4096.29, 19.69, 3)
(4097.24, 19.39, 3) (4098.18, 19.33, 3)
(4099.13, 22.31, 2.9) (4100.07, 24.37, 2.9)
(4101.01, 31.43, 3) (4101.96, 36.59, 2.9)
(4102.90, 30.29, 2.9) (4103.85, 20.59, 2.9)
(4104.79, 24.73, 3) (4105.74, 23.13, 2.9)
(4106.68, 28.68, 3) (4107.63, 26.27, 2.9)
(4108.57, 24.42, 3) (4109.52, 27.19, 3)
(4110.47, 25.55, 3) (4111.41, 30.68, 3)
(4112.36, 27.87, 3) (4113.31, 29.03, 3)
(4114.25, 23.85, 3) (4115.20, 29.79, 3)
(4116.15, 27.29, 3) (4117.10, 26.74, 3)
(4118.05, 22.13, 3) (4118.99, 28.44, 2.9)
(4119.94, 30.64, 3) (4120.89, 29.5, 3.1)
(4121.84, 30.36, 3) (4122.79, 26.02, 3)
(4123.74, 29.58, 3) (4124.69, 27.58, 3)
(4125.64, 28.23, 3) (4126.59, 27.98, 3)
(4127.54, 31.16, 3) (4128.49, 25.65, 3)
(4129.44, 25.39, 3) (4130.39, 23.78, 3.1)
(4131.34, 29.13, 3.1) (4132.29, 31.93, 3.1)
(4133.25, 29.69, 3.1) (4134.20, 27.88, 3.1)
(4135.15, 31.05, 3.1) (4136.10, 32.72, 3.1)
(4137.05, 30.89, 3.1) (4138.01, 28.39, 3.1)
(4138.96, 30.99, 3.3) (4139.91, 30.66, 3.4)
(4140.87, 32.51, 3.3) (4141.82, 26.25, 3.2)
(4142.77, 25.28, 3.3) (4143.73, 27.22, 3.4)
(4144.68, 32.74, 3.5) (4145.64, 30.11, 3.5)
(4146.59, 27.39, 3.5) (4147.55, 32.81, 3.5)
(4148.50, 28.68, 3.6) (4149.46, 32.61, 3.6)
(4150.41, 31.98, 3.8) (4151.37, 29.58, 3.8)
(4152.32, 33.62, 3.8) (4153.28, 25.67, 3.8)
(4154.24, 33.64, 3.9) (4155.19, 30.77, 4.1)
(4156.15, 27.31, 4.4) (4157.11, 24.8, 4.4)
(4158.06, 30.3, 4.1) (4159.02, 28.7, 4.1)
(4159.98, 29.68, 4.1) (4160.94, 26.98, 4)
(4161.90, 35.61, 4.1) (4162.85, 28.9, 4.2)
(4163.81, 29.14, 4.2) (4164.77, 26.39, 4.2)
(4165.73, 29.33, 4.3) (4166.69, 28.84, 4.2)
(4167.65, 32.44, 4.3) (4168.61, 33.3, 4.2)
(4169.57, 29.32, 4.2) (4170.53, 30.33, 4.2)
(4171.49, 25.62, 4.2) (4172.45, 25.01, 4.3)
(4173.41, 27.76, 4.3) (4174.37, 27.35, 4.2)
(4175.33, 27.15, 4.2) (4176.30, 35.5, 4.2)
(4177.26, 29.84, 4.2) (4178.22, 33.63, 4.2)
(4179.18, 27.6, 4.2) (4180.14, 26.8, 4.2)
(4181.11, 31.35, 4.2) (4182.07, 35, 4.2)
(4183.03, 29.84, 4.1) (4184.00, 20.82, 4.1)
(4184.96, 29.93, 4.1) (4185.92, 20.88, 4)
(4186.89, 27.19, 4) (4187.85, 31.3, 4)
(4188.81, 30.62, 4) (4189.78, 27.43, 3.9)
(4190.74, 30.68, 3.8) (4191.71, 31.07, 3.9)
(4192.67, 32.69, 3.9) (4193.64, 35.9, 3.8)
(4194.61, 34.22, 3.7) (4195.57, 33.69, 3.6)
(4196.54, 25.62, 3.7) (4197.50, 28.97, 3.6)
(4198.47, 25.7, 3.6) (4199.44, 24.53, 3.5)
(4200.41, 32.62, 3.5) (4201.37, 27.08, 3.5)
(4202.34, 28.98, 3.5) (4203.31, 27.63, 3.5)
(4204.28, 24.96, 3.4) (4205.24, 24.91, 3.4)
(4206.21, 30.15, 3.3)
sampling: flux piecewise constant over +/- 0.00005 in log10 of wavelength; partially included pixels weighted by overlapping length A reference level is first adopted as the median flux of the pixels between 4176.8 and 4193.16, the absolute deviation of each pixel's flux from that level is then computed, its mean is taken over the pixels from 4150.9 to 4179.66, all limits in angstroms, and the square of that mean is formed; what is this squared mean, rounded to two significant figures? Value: 6.0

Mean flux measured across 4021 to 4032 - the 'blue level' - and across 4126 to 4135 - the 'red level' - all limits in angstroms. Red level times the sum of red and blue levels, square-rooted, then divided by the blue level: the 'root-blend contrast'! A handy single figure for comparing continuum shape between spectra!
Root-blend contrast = 1.38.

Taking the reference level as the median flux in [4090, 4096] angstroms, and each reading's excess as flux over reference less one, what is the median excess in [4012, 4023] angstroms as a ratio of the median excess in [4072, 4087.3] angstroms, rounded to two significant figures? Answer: 1.6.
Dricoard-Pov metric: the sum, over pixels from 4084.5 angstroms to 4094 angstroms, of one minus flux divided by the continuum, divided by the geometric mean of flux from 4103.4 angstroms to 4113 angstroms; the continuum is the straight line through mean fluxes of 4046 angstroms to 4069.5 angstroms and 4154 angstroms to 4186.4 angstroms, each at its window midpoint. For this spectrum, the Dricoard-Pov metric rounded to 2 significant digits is 0.012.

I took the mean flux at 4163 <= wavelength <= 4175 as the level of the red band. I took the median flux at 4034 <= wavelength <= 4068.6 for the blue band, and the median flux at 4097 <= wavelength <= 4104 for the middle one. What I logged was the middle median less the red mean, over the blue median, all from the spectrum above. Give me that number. -0.18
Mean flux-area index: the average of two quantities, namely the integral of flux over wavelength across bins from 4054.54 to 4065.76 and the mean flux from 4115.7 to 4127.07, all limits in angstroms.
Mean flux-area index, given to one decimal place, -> 184.1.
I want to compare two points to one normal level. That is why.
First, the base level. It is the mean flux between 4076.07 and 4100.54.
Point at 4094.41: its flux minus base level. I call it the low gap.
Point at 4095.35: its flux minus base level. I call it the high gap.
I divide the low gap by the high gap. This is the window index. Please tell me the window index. 1.34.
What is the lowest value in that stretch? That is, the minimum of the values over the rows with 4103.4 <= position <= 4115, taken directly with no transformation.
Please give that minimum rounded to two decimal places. 20.59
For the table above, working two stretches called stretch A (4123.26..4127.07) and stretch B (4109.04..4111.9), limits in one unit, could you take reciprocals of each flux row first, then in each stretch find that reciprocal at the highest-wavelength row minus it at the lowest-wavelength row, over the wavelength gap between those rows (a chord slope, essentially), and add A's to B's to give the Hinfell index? -0.0015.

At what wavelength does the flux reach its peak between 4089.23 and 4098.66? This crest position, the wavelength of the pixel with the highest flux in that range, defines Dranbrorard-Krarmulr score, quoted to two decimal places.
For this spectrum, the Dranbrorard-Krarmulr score 4092.52 angstroms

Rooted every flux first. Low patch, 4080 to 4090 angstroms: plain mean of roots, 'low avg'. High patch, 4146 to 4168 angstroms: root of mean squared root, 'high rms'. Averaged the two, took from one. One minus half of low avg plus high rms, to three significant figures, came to -4.46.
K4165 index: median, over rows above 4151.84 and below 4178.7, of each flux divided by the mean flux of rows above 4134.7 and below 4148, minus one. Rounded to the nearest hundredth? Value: -0.02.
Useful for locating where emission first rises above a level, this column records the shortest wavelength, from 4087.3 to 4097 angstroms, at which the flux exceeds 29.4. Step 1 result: 4089.70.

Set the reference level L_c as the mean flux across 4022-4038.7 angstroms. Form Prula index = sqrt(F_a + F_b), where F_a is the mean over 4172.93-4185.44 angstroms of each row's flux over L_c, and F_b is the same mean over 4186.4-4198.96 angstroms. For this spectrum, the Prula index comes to 1.43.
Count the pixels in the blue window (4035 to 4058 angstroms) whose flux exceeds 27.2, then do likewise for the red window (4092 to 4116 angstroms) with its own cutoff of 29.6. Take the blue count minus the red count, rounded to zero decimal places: 15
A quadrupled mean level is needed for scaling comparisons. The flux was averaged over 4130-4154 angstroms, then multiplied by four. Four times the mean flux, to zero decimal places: 119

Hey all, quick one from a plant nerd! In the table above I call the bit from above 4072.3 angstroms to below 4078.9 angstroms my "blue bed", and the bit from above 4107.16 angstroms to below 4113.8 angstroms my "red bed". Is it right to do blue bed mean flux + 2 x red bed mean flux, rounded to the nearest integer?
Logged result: 81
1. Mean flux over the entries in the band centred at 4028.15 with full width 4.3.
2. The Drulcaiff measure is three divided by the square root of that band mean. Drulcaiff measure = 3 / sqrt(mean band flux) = 0.559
